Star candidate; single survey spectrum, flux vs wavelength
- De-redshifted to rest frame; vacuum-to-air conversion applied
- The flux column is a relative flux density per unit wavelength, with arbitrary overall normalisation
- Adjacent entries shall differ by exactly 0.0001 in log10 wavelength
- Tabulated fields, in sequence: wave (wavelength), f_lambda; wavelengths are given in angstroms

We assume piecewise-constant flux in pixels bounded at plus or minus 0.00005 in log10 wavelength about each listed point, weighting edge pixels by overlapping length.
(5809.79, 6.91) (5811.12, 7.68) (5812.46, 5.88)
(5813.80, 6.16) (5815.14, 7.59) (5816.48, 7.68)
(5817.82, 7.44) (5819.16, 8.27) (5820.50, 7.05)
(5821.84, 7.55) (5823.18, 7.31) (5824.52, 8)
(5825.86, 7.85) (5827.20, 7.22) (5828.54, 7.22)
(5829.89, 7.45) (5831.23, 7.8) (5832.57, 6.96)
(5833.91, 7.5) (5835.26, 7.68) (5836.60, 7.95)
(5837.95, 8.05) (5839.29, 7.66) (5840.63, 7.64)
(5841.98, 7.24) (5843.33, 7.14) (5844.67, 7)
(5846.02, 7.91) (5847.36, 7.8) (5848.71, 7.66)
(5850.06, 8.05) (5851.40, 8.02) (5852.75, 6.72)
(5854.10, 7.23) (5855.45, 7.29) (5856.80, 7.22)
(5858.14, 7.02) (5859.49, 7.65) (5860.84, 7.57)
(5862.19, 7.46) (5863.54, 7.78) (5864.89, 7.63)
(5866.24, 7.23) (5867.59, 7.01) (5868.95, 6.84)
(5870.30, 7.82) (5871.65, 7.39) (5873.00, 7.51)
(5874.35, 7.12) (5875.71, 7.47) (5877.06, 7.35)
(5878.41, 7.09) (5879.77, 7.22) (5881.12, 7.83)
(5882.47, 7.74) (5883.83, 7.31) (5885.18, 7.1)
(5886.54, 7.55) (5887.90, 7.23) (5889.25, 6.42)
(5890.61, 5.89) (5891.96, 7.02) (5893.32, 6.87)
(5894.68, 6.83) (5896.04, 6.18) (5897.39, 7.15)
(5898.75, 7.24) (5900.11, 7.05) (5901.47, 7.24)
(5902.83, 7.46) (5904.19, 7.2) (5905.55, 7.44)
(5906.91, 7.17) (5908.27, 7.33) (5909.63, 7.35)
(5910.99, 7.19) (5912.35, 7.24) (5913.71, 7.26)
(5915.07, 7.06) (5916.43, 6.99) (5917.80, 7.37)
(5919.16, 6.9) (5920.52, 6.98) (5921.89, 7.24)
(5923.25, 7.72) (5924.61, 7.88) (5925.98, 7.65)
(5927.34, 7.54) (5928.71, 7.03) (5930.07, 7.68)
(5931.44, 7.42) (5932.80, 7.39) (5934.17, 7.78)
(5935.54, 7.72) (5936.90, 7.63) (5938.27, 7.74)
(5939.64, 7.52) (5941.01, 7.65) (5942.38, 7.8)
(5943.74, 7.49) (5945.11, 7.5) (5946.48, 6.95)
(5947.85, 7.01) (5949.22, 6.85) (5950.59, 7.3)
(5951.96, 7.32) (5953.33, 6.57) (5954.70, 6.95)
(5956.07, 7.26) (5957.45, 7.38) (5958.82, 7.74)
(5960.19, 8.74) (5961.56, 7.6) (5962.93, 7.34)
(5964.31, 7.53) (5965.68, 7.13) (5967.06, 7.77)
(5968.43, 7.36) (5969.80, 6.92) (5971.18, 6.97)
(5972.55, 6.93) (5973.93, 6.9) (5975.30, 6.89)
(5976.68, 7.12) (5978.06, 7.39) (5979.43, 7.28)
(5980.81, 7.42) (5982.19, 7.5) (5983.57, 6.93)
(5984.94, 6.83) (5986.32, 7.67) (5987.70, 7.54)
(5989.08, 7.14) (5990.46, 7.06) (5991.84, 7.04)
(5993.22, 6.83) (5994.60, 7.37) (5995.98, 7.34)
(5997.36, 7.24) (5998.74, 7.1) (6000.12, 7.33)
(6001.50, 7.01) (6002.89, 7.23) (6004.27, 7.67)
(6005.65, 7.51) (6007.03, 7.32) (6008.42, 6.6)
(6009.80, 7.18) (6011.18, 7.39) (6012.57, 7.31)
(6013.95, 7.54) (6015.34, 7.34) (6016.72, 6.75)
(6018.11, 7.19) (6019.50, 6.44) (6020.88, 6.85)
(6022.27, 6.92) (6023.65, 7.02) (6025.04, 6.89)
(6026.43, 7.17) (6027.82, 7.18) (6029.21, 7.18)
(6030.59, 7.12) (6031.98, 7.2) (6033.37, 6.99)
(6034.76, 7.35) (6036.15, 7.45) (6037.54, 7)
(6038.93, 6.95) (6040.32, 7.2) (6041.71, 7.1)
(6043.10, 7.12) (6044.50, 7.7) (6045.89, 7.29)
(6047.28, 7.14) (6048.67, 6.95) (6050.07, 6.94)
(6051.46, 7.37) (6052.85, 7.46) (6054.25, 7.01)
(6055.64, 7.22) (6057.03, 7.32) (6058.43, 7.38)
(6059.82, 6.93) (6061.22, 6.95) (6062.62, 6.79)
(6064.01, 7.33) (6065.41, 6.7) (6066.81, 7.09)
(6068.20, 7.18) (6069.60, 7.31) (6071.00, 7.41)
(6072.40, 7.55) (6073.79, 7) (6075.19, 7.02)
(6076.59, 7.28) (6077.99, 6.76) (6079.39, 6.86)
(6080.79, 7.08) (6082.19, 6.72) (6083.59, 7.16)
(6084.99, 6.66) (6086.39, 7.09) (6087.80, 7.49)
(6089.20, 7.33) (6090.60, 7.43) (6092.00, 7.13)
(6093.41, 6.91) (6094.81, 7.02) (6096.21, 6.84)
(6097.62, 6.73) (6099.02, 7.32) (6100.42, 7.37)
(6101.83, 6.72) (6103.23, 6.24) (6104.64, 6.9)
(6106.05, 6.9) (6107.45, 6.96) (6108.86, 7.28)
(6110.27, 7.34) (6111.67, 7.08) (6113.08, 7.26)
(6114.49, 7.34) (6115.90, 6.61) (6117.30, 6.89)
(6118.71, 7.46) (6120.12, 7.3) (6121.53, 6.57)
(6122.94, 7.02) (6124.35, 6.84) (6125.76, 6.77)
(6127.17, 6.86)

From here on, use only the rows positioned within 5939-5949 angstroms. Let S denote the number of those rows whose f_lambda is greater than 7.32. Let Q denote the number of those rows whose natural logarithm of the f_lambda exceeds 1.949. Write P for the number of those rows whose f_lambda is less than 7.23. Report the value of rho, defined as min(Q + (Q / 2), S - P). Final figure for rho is 3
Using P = 2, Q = 5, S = 5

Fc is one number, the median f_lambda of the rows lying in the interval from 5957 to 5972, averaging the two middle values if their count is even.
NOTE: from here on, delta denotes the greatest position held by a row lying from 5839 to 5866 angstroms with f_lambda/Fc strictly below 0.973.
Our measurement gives 5858.14 angstroms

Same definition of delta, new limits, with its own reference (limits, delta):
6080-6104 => 6103.23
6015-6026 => 6025.04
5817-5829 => 5820.50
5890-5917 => 5916.43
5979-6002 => 6001.50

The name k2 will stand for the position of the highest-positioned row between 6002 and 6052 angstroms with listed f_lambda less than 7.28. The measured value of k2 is 6050.07 angstroms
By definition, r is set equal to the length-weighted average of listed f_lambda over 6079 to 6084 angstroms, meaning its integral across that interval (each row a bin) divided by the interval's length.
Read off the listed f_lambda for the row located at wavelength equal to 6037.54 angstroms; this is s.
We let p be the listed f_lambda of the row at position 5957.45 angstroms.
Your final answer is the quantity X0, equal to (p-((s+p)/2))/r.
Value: 0.027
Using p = 7.38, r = 6.95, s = 7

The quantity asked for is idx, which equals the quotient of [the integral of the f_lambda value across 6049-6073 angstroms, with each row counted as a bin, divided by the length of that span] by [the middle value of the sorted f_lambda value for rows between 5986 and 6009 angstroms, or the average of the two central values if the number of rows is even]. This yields 0.99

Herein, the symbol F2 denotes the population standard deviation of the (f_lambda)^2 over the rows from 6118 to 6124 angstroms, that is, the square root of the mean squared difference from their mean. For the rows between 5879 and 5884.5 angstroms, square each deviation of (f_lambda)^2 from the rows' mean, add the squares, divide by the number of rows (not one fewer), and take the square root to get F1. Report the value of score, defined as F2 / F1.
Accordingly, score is 1.2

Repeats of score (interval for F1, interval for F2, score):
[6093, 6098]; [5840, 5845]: 2.4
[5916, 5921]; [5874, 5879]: 0.9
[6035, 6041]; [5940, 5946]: 0.7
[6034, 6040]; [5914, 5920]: 0.8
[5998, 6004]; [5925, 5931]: 2.2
